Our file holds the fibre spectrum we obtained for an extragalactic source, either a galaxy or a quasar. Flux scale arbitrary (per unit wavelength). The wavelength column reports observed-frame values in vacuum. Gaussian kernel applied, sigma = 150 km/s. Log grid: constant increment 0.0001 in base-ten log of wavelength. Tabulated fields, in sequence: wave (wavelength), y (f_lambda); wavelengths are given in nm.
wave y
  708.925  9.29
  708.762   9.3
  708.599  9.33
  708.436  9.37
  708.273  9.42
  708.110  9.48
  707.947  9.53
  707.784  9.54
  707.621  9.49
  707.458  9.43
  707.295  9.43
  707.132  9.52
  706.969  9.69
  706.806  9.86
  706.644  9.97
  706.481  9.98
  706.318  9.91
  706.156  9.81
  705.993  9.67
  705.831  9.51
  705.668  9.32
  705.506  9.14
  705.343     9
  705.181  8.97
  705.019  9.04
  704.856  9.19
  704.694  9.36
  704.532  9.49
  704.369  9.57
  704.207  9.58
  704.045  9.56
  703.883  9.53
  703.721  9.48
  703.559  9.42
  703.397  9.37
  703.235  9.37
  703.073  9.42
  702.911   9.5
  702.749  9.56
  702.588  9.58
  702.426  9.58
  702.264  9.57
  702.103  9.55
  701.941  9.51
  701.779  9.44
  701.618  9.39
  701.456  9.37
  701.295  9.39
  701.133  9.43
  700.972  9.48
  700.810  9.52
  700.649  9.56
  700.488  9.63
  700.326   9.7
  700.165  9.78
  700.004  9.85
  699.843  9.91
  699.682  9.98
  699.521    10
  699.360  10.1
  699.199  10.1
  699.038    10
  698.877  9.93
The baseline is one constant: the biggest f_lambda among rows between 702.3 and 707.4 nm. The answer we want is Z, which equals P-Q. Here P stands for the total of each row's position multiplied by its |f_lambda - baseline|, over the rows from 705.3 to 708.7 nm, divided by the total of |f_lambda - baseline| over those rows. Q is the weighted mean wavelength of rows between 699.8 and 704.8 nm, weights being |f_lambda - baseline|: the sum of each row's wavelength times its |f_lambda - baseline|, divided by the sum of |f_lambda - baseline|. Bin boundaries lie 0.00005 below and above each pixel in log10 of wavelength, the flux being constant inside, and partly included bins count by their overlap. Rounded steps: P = 706.99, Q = 702.48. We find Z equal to 4.51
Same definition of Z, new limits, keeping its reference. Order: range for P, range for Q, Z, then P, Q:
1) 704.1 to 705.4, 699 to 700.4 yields 4.99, 704.90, 699.91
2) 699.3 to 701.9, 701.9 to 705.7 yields -3.05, 701.02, 704.07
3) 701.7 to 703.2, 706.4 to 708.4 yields -5.20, 702.43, 707.63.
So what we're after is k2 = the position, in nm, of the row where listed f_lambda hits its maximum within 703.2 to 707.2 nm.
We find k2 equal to 706.481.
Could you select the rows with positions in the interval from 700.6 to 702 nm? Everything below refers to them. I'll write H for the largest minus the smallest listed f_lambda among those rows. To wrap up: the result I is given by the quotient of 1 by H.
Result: 5.3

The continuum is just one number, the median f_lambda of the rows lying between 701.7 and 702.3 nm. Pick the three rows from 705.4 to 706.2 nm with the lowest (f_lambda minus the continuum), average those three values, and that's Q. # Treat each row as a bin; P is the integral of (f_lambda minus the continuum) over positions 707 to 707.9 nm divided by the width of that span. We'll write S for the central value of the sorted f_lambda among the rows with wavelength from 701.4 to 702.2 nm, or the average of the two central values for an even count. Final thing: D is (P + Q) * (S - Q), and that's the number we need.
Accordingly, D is -2.3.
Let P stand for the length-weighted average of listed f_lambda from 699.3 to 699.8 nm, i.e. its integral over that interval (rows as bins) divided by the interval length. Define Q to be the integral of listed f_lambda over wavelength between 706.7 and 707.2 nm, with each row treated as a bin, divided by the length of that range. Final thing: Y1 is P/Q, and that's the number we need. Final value 1.03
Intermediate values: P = 10.0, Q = 9.71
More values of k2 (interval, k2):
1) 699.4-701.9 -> 699.521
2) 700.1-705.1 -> 700.165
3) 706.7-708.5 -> 706.806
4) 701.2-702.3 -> 702.264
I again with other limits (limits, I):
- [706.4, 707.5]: 1.8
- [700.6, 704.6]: 4.8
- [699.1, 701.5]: 1.4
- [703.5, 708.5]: 1.0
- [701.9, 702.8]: 14.3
